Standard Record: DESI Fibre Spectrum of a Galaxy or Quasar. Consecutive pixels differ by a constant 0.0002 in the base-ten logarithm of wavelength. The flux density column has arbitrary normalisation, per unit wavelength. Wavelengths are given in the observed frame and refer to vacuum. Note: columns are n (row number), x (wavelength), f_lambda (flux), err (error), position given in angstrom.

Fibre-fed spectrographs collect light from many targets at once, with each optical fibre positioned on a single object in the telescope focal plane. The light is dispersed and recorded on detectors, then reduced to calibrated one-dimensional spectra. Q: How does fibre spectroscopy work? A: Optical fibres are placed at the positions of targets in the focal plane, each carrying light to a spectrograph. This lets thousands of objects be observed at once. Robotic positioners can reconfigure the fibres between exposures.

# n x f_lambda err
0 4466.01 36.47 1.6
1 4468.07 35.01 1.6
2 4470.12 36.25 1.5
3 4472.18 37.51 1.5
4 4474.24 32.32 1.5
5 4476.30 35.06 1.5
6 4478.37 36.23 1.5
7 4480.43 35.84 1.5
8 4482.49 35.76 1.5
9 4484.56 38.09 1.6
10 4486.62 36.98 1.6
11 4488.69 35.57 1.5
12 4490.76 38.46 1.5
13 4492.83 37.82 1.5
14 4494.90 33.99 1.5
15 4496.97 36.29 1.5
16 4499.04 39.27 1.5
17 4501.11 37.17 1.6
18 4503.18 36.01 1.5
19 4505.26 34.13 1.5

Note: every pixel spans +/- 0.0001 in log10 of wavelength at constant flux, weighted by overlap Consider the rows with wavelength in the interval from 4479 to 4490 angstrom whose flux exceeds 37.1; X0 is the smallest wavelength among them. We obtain 4484.56 angstrom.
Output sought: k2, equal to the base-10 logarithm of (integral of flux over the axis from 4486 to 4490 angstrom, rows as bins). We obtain 2.16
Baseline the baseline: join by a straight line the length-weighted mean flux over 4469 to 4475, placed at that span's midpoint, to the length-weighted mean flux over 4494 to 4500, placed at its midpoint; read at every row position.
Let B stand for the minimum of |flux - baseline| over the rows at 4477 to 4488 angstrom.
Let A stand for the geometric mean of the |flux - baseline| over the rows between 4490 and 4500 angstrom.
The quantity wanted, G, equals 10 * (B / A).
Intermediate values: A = 1.4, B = 0.0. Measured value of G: 0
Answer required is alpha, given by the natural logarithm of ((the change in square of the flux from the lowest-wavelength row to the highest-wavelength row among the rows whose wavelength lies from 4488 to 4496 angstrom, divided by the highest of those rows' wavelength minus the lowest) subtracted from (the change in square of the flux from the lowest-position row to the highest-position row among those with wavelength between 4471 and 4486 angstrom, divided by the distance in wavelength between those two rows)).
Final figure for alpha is 3.1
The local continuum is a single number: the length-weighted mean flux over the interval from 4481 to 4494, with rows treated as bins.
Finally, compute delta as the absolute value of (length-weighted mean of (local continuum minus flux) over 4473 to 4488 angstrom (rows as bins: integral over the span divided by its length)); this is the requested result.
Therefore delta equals 1.2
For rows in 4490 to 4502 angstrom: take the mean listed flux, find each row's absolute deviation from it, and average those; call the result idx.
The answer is 1.35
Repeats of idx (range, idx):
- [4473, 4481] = 1.27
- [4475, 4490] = 0.76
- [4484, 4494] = 0.89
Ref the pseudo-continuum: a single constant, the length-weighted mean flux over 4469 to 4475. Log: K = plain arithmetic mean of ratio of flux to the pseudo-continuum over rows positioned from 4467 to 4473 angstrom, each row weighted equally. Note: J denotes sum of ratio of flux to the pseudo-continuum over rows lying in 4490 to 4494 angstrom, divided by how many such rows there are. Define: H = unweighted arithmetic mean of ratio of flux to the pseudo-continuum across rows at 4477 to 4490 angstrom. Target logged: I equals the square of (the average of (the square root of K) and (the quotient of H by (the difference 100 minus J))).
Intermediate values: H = 1.02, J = 1.07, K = 1.02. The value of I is 0.260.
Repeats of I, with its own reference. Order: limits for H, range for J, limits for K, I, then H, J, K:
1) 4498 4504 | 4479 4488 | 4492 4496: 0.258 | 1.05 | 1.03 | 1.01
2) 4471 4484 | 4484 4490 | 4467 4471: 0.256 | 1.00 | 1.04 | 1.00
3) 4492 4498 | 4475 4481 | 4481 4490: 0.263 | 1.01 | 1.00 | 1.03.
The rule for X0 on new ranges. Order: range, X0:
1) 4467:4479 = 4472.18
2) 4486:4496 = 4490.76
